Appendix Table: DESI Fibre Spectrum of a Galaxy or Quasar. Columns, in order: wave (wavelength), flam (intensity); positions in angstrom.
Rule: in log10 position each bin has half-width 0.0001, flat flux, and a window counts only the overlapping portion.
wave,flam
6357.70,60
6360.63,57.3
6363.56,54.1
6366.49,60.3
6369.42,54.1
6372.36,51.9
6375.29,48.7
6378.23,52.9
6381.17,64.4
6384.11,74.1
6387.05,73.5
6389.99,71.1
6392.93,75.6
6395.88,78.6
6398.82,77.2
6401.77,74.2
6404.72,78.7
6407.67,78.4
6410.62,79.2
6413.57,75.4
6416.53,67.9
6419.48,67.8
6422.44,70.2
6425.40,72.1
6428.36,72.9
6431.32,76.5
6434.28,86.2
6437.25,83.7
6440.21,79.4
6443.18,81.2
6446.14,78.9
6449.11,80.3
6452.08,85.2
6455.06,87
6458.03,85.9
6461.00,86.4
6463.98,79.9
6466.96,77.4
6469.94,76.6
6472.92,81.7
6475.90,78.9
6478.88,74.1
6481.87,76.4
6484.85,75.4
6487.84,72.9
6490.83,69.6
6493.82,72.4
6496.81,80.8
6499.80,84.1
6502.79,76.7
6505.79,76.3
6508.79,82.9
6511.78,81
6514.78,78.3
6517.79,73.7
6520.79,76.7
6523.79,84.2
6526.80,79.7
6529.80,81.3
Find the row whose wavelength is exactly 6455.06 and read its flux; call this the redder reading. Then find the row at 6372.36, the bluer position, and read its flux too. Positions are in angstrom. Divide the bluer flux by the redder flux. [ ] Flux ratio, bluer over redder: 0.60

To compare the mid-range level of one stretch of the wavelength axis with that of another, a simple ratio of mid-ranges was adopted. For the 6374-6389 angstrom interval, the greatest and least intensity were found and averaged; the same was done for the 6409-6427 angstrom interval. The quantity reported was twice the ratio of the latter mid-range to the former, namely 2.4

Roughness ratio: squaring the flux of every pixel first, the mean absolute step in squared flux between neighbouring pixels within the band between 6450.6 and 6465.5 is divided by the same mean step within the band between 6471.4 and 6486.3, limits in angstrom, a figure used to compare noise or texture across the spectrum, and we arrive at 0.99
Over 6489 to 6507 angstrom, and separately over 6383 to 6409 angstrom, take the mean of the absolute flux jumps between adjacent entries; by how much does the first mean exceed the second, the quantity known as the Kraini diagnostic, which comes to 2.0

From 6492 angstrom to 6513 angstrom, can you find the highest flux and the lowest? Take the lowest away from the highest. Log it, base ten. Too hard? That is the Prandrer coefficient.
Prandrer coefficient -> 1.07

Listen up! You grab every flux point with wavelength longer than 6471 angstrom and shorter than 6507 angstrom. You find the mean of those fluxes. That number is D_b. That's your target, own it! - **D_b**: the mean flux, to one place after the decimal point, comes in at 76.6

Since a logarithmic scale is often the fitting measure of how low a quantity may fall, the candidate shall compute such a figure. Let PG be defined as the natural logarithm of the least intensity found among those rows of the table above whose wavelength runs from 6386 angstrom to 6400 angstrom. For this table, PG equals 4.26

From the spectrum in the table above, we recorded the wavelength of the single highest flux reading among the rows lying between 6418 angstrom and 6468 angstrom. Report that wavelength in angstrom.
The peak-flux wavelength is 6455.06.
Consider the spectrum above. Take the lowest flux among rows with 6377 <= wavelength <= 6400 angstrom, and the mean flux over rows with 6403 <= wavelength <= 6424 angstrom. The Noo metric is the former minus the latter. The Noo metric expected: -21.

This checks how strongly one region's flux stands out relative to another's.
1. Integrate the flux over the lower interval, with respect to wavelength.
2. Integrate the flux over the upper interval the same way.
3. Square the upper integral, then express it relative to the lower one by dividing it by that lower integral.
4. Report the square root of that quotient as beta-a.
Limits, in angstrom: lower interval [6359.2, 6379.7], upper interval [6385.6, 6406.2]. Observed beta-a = 46.7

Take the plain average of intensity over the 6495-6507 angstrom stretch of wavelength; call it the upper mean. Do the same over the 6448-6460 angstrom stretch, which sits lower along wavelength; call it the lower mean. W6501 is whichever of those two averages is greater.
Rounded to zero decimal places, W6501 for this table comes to 85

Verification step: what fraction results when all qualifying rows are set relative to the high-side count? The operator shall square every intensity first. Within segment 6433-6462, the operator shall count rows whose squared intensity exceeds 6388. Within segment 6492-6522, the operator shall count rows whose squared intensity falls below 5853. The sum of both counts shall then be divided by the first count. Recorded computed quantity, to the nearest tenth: 1.4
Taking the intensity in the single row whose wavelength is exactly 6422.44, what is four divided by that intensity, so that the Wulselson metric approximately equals 0.0570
